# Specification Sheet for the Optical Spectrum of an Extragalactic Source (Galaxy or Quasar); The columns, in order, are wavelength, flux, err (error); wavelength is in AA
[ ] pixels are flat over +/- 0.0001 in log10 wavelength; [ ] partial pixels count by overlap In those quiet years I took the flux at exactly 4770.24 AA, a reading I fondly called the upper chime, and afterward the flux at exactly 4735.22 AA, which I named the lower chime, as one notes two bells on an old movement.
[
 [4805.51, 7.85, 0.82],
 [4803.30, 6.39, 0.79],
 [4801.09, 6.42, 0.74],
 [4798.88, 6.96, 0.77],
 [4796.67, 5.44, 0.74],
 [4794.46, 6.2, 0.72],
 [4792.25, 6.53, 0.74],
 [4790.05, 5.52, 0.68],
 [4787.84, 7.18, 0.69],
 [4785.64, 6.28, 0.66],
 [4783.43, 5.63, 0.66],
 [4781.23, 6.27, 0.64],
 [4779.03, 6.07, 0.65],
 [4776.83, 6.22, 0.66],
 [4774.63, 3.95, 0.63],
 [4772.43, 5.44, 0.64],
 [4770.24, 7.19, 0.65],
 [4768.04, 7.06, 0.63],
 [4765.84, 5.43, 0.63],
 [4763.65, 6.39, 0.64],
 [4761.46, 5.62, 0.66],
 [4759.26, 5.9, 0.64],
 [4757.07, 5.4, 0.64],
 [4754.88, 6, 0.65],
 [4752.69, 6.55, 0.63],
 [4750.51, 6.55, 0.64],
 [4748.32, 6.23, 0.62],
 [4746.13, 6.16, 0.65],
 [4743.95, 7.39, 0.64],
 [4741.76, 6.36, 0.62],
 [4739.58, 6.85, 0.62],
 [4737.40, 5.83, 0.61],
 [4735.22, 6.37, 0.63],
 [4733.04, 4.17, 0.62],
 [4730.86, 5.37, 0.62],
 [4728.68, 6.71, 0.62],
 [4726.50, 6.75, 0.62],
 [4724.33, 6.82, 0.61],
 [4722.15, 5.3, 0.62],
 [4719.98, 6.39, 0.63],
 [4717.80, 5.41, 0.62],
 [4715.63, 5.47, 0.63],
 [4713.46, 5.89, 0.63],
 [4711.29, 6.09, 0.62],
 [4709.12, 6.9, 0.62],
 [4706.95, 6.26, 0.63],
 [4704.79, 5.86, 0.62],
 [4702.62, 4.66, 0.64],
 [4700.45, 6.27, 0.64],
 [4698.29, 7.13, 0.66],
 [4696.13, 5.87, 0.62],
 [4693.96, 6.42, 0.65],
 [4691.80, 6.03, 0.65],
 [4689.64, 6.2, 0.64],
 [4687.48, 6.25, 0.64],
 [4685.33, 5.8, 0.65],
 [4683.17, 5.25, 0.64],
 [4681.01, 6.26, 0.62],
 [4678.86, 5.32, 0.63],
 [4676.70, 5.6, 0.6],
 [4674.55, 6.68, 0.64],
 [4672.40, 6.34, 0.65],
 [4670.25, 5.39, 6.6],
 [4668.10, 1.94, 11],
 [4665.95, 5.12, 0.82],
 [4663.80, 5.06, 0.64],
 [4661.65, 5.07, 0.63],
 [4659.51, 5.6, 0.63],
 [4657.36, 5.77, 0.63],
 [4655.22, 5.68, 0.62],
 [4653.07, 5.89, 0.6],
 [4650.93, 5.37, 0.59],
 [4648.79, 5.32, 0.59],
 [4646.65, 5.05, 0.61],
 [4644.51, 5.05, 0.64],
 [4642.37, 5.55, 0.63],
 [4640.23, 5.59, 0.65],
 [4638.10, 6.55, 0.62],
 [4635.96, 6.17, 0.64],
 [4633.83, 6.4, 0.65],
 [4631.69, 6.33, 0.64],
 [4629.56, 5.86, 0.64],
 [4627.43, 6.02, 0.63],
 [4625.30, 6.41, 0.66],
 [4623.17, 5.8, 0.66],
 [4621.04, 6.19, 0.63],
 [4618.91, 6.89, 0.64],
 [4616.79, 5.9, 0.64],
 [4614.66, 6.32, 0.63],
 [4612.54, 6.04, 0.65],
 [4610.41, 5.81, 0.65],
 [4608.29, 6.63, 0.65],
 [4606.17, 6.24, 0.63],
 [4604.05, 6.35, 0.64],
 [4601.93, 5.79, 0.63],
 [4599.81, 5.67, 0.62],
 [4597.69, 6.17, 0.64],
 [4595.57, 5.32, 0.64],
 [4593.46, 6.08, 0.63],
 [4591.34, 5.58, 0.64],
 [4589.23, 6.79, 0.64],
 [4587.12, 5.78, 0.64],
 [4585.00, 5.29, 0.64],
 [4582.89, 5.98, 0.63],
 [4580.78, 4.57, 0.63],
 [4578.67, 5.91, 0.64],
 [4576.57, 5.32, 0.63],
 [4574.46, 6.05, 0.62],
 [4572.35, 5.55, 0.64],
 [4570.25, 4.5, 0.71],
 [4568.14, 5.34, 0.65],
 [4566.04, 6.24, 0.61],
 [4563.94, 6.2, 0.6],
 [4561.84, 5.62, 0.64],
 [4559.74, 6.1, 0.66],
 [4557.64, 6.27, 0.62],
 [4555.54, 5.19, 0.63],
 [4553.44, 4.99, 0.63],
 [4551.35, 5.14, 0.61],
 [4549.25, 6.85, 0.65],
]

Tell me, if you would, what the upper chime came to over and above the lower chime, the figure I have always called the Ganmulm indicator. 0.82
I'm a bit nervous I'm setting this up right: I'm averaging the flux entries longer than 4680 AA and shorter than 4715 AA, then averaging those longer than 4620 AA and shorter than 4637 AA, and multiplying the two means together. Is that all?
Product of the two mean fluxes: 37.3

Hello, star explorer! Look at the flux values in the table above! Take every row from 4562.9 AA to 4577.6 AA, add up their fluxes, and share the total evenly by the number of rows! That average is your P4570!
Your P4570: 5.6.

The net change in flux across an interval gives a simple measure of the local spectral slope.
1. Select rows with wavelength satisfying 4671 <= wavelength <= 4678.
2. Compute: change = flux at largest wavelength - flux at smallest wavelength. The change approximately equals -0.7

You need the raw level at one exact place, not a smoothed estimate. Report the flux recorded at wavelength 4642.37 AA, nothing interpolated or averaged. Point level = 5.55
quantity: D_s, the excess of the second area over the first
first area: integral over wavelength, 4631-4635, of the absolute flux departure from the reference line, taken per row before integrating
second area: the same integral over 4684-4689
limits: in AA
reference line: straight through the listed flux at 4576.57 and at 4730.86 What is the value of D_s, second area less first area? -1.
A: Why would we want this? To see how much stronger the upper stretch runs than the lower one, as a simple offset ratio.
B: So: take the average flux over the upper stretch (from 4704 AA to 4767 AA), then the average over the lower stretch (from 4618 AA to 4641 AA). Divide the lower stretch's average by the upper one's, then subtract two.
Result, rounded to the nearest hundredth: -0.98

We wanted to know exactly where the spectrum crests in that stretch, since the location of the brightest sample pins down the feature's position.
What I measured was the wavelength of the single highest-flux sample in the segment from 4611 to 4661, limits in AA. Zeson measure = 4618.91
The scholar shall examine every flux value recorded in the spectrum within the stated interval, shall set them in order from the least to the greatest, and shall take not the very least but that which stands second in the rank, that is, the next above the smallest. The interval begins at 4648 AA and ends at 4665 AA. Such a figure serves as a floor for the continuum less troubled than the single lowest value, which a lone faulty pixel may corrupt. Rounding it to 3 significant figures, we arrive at 5.07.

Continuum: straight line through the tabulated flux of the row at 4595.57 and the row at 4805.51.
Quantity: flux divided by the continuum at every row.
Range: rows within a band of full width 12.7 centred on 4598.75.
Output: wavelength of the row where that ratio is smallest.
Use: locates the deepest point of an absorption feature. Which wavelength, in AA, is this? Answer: 4595.57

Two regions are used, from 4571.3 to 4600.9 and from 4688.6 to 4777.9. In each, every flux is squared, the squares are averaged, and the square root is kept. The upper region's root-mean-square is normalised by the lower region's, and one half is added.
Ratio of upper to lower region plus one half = 1.57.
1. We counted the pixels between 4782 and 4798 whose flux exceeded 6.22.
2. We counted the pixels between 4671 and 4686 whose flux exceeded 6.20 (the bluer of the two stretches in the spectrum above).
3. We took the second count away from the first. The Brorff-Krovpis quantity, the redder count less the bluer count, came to 0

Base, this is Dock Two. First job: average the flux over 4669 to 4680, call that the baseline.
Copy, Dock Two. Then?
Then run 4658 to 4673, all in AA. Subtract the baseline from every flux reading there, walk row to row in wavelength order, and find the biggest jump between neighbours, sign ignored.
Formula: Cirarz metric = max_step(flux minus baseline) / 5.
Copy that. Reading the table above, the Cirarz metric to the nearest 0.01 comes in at 0.69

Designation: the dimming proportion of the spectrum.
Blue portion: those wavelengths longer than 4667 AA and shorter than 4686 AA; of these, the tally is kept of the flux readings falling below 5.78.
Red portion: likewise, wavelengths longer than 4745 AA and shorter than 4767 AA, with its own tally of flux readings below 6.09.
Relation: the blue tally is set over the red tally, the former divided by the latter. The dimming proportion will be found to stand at 1.0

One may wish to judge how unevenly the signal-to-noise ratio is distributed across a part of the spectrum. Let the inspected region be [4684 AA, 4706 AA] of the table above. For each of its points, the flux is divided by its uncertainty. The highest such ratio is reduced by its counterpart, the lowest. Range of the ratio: 3.5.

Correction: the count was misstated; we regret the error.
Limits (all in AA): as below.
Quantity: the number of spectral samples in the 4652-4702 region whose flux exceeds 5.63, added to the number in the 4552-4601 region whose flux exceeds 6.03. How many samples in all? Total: 22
